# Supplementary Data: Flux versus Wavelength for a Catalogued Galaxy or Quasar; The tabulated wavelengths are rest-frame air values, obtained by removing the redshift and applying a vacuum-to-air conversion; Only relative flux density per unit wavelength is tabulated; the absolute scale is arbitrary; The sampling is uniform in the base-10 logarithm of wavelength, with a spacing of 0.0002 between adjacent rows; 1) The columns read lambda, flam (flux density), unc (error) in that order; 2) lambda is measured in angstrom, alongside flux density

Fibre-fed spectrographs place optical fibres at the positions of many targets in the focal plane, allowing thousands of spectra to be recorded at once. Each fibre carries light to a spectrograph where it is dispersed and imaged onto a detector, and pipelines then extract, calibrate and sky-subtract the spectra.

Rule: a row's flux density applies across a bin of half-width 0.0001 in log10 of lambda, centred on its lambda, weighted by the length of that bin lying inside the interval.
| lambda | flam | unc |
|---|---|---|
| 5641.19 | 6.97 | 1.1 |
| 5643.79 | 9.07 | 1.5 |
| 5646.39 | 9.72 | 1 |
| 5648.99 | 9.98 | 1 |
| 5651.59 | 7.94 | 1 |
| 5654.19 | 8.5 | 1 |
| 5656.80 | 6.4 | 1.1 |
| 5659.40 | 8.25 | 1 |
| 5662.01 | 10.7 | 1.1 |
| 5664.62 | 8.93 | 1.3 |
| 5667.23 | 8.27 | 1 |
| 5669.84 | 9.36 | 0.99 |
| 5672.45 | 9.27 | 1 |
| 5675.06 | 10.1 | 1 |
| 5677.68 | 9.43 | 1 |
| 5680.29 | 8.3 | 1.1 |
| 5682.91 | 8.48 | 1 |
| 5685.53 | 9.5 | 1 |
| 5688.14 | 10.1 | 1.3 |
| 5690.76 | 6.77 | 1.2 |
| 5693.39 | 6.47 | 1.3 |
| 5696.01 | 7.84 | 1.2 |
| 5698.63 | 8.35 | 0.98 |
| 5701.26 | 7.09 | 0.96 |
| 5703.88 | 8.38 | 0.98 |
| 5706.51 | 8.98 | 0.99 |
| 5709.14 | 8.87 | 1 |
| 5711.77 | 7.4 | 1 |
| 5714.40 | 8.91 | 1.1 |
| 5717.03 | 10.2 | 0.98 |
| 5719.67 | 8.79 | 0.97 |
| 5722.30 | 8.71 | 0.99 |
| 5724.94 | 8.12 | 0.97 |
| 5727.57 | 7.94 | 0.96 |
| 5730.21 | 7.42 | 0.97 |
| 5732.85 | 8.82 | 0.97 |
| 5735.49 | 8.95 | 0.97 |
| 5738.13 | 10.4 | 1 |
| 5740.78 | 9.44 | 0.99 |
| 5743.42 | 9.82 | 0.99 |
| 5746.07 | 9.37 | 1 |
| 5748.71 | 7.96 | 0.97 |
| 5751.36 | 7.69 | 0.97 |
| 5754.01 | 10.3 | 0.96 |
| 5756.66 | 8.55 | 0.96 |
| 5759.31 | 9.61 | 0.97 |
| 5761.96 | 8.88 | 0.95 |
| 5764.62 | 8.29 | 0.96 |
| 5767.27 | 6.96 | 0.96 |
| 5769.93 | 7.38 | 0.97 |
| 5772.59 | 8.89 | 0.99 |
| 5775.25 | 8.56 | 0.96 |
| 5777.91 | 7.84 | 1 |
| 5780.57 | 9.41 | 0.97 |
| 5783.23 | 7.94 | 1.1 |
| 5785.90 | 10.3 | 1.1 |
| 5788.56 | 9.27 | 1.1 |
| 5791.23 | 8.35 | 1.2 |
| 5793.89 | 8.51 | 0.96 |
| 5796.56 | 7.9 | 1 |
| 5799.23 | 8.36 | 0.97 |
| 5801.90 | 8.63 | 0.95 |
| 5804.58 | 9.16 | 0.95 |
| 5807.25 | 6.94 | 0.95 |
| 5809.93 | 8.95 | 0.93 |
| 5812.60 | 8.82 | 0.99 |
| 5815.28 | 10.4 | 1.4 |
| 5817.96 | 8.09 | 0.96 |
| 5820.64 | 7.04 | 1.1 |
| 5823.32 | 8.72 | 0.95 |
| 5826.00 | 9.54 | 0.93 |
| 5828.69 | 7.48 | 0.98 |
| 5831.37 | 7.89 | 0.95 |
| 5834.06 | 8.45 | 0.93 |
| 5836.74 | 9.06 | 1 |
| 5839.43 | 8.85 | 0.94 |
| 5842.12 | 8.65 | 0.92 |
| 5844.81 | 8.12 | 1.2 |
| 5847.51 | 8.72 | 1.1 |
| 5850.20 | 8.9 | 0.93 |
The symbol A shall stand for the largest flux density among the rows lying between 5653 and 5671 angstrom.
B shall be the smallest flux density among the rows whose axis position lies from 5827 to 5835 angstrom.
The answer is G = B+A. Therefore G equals 18.2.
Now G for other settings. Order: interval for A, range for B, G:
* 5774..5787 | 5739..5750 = 18.3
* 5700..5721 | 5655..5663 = 16.6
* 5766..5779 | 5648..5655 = 16.8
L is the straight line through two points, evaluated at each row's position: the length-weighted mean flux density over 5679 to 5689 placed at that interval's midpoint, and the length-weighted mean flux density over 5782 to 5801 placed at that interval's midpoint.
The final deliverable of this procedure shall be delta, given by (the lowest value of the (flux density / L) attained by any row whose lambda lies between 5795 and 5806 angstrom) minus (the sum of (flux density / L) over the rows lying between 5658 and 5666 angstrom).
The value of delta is -2.1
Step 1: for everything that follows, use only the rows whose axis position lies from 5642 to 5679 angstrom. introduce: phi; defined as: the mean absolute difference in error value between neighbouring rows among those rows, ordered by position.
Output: 0.10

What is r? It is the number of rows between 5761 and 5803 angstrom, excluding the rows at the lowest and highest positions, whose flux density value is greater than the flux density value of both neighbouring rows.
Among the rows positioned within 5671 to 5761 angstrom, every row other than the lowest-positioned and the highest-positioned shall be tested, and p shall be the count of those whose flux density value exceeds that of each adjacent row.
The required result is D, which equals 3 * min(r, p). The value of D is 12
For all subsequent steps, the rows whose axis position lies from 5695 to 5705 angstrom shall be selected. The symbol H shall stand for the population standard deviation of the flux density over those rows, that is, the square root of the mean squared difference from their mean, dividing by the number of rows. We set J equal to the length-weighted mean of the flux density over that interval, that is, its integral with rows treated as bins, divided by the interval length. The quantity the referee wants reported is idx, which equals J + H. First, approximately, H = 0.52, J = 7.91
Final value 8.4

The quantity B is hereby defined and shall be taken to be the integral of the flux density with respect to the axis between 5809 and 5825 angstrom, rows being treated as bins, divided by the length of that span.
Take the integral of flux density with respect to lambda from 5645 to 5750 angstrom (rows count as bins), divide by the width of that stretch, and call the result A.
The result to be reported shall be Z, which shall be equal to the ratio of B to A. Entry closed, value 1.00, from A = 8.71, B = 8.68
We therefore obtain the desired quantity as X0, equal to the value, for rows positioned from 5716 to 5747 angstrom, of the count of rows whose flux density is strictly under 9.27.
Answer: 7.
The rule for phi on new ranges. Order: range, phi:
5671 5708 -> 0.08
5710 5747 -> 0.03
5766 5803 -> 0.05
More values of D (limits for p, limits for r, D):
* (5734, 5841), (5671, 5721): 15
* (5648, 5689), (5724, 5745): 3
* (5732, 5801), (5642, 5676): 12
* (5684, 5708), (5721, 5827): 6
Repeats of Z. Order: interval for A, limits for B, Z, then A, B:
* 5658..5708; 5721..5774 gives 1.00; 8.66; 8.67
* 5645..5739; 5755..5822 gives 0.99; 8.65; 8.53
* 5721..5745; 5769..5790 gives 0.99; 8.85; 8.72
